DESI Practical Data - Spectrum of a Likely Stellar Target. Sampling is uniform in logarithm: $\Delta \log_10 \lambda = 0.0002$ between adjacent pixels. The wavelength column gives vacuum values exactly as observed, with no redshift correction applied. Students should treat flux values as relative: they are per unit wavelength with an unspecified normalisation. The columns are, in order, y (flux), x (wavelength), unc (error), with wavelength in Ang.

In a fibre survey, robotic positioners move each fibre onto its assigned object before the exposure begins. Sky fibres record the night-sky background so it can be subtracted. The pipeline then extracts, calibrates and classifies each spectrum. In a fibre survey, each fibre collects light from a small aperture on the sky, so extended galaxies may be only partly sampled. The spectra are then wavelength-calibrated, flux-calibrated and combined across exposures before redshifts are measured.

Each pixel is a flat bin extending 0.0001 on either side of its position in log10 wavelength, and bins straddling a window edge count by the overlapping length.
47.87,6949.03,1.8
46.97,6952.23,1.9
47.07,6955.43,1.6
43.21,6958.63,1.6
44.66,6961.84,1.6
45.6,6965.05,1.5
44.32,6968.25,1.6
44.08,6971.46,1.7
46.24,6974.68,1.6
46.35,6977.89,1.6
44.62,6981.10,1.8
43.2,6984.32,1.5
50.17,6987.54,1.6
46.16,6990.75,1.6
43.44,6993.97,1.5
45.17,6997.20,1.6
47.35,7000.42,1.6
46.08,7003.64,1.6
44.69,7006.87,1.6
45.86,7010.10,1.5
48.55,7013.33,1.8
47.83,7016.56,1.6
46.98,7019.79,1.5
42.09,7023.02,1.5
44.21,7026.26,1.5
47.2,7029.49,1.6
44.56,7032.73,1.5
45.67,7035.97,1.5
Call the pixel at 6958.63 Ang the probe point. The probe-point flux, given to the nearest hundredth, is 43.21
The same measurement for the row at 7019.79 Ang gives 46.98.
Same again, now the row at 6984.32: 43.20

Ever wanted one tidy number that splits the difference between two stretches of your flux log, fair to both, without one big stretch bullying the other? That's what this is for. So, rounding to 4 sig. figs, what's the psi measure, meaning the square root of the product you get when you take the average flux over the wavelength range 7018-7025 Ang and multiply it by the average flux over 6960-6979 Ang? 44.87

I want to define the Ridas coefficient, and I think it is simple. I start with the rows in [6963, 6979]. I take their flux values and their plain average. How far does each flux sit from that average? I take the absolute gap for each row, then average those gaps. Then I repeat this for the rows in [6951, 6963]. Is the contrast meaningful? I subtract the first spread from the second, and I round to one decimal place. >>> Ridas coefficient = 0.6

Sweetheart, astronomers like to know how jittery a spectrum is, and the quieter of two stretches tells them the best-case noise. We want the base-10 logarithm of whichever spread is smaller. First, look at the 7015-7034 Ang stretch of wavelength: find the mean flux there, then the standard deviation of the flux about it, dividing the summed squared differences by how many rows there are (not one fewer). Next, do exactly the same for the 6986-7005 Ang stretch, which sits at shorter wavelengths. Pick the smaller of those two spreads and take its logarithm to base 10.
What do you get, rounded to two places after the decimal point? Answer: 0.31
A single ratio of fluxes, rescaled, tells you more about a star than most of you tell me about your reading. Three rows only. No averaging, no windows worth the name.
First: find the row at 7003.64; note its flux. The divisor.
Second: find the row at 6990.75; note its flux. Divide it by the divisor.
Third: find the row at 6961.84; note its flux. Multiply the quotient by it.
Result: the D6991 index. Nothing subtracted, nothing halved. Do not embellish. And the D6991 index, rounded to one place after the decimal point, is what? 44.7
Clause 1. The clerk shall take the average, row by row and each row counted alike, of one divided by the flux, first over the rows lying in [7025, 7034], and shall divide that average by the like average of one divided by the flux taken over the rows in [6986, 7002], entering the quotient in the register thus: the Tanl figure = 1.02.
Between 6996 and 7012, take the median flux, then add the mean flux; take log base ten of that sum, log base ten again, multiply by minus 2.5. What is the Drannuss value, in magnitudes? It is -0.732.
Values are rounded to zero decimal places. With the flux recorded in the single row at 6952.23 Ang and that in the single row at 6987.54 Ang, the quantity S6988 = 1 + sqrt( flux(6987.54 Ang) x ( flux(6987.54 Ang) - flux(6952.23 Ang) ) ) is 14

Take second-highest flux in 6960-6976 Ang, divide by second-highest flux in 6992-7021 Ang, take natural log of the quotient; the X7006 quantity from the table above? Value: -0.05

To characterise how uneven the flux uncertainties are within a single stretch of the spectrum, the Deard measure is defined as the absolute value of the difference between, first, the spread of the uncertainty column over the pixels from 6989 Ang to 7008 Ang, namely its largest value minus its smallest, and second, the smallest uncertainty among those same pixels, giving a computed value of 1.40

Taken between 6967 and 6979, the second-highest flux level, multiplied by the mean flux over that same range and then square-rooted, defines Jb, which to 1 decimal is 45.7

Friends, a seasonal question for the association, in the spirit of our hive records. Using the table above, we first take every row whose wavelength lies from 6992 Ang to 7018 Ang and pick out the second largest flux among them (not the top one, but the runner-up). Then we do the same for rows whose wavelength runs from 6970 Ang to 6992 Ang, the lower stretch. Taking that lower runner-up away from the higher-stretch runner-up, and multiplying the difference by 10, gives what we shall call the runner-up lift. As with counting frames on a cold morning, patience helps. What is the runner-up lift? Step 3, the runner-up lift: 14.8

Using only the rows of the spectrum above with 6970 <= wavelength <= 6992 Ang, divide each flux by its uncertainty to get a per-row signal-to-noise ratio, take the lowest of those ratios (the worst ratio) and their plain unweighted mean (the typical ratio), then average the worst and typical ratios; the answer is 26.5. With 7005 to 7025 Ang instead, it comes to 28.0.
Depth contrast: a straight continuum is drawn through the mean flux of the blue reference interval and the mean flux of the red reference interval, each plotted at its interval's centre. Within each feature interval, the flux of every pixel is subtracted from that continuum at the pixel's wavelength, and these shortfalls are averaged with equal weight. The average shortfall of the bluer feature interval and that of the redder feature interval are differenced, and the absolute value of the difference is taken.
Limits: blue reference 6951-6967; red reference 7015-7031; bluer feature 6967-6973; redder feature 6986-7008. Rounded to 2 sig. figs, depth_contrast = 1.9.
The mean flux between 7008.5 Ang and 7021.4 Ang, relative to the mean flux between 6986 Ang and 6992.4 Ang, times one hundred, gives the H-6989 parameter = 98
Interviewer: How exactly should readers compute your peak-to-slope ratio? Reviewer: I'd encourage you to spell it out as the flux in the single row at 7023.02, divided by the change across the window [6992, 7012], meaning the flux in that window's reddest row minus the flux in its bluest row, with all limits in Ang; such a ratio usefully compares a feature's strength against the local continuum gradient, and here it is 17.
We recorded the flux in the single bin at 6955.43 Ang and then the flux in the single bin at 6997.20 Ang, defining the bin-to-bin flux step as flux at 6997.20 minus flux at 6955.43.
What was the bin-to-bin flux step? -1.9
